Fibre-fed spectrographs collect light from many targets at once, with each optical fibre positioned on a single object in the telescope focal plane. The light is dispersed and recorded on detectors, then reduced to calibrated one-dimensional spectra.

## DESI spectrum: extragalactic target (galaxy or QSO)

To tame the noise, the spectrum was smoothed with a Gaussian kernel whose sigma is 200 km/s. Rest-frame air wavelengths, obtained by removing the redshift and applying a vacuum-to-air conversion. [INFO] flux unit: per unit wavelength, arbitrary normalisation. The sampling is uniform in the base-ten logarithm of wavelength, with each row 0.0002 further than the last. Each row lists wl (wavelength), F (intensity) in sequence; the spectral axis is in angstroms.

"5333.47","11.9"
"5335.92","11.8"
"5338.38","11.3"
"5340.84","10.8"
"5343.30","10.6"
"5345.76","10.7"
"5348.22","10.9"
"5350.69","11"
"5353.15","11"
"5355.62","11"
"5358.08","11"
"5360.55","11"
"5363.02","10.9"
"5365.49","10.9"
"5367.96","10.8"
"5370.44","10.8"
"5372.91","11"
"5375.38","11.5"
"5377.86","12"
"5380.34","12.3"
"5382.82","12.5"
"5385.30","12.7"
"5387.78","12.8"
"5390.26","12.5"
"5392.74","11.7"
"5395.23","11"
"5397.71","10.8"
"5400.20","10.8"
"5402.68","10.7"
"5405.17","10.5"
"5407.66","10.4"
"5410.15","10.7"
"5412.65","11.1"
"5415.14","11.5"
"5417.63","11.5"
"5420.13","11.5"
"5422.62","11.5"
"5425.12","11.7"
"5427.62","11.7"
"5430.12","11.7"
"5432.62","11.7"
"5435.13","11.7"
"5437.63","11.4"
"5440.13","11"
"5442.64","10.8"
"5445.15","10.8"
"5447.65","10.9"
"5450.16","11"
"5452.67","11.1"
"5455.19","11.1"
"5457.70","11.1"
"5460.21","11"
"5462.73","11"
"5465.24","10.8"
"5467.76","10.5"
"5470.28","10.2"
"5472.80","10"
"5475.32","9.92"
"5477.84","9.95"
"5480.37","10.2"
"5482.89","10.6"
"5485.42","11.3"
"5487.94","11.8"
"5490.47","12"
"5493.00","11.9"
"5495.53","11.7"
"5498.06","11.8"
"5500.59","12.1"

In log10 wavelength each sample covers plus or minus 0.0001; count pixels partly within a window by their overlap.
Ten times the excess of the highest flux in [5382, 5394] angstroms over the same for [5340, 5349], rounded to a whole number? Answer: 19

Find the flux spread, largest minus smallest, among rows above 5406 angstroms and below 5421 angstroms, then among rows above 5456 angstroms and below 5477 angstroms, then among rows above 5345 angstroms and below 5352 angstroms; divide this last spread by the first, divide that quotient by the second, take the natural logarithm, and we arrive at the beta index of -1.46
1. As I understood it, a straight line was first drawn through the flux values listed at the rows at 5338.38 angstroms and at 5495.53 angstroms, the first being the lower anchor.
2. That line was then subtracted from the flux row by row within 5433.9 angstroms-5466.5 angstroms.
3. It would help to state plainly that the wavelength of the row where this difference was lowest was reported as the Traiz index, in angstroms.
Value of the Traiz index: 5465.24 angstroms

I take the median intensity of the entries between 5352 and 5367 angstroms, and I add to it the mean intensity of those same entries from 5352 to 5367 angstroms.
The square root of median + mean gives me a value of 4.69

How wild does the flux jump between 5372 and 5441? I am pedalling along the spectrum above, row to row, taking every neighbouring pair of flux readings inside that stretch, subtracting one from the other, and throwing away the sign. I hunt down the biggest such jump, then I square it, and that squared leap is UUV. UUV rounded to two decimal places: 0.64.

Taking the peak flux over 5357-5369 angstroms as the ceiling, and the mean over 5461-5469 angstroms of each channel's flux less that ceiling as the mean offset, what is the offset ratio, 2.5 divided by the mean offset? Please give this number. -11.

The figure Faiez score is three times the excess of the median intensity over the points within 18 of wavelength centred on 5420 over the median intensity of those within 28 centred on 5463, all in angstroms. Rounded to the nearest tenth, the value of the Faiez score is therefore 1.5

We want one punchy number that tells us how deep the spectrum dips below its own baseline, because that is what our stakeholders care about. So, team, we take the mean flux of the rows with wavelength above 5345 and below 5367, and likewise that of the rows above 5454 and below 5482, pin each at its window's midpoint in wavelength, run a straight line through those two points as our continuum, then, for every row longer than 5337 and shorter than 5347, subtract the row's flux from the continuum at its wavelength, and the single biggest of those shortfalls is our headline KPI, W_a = 0.38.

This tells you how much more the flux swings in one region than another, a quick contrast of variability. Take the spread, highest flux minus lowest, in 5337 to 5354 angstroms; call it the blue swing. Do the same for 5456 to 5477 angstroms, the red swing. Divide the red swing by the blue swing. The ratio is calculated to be 1.7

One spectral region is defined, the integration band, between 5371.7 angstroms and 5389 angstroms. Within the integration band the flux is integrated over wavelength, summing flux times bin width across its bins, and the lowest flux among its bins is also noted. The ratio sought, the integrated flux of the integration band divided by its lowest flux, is 19.1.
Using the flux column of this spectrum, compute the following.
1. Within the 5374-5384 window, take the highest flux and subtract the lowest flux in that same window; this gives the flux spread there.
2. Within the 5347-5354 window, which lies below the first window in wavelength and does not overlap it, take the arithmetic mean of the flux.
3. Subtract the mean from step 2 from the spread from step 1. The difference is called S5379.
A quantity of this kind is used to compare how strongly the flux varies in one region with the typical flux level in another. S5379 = -10.0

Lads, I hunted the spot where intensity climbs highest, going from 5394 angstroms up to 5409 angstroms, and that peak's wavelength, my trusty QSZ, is 5395.23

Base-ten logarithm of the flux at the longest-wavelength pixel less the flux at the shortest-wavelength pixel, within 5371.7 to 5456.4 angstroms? -1.00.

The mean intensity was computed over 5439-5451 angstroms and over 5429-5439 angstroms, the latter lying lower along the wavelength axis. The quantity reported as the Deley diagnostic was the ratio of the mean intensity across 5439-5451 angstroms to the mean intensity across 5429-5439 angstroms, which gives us 0.94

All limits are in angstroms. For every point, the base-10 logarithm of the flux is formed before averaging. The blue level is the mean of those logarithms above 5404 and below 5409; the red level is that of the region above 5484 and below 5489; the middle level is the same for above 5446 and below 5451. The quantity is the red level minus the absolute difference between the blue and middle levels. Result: 1.04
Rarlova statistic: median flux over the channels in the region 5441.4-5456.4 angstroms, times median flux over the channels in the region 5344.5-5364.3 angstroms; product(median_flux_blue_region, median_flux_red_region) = 120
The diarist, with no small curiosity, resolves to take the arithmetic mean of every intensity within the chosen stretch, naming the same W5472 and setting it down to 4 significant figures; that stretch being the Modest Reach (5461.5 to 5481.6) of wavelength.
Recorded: 10.32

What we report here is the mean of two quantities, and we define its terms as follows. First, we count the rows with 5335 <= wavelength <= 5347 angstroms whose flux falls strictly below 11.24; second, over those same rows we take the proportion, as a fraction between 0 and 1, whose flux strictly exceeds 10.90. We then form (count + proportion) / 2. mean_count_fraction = 1.7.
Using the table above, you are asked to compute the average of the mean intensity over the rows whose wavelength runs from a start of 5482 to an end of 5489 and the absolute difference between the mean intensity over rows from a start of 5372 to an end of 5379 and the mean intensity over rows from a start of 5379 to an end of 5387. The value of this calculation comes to 6.12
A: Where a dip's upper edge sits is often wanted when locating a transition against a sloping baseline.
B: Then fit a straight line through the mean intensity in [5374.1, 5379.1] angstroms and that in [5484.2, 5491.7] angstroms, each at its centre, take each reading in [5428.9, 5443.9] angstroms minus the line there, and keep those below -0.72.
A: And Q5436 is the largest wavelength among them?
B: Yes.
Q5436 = 5442.64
